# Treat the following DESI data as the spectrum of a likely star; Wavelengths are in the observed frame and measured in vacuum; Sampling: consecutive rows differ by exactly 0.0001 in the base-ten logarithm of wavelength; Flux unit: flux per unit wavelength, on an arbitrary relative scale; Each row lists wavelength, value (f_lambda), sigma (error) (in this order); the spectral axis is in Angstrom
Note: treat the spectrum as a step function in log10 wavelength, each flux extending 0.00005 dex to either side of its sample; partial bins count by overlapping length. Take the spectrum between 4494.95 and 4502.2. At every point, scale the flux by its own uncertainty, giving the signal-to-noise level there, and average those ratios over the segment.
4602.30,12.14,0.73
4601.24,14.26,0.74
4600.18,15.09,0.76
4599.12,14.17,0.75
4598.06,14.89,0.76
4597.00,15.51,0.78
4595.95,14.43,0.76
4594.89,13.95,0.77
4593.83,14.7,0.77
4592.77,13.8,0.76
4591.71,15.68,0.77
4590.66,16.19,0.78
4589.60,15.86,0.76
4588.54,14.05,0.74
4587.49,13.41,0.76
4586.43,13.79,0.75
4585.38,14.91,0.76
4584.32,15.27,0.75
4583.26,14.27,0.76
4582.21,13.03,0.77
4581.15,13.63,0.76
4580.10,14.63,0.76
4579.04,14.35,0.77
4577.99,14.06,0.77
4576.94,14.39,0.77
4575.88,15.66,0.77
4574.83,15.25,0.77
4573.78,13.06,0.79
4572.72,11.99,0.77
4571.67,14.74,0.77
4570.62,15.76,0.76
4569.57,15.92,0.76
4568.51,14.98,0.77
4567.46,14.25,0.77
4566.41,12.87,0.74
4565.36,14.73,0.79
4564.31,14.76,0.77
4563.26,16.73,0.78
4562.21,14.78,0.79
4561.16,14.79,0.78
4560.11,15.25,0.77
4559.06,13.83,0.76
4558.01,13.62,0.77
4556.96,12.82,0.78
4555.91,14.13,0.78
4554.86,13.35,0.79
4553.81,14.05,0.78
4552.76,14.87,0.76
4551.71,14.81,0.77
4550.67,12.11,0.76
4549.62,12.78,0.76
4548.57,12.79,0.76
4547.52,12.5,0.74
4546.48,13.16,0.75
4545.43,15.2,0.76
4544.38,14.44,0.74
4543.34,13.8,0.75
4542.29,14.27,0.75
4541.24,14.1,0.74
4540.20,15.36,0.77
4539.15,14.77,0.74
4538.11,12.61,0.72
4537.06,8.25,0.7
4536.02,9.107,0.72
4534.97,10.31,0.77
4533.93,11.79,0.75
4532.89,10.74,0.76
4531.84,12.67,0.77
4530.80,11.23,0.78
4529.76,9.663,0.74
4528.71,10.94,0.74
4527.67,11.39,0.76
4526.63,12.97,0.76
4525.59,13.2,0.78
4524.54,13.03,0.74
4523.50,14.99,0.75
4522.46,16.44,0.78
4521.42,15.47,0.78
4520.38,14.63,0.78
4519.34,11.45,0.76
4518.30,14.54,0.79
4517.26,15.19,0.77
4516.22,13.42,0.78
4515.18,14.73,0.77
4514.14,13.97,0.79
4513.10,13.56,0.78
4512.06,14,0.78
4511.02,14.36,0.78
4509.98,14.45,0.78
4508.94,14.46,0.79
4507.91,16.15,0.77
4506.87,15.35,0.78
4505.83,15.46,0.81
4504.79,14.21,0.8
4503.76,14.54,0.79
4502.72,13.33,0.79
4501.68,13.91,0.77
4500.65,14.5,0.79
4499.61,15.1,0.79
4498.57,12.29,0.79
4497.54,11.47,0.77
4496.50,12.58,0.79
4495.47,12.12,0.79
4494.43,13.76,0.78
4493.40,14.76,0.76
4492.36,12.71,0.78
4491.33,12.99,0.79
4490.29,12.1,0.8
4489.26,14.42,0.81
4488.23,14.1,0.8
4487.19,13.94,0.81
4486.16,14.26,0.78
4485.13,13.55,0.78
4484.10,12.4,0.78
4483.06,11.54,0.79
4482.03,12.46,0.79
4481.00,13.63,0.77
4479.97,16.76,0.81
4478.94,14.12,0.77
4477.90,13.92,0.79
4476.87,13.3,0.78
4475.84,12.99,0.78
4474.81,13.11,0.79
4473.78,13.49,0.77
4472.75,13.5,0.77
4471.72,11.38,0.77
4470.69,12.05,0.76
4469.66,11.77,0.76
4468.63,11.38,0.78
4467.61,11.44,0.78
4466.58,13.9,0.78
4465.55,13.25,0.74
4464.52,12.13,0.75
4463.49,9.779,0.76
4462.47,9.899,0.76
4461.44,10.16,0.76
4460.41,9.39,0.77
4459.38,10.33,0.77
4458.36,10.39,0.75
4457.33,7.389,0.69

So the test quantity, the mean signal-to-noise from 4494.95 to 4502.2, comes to 16.8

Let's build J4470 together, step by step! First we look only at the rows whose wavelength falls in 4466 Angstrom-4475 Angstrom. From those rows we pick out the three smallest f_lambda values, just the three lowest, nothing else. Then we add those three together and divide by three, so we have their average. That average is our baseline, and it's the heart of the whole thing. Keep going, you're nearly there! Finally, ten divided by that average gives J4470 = 0.88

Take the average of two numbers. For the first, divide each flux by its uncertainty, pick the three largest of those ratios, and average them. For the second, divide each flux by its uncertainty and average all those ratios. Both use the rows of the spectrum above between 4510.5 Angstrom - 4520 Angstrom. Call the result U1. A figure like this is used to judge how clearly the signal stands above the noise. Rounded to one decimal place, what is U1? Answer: 18.5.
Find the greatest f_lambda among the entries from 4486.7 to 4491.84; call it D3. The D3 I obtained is 14.42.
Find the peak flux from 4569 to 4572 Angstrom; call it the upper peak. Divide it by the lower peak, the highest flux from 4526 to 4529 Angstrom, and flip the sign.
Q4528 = -1.23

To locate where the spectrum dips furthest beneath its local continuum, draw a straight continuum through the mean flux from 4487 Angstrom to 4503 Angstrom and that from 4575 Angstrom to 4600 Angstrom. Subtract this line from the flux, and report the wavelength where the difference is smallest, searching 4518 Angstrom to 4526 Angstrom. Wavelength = 4519.34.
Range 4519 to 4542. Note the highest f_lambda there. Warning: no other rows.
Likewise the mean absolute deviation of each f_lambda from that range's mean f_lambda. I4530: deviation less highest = -14.6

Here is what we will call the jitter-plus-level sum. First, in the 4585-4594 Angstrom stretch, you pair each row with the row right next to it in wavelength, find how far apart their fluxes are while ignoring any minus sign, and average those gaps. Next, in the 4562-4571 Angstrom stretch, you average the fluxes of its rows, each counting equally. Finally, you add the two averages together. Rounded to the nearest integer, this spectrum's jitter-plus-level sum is 16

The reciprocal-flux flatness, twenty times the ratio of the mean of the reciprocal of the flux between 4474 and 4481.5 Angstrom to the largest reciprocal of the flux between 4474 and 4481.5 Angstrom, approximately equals 18.7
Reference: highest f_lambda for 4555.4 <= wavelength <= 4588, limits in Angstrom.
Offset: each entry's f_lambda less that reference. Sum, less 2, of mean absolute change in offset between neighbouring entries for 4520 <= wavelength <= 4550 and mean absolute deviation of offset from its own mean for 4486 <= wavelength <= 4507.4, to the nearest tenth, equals 0.1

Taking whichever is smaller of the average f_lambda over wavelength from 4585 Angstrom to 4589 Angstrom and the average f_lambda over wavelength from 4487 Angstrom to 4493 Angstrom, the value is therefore 13.4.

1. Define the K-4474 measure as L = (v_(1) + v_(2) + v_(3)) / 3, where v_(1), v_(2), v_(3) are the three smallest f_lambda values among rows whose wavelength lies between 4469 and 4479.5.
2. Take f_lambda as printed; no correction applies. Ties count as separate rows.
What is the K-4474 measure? 11.7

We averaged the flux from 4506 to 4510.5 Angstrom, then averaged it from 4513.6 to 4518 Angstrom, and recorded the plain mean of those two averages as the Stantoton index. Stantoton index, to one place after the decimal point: 14.7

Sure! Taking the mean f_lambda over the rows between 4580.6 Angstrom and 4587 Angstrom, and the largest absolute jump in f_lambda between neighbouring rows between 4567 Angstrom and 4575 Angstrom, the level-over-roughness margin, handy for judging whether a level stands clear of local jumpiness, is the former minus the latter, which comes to 11.4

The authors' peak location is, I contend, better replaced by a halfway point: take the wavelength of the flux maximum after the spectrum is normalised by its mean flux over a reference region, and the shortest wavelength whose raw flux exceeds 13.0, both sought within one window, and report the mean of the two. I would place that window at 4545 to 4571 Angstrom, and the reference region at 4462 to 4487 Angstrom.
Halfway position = 4554.3 Angstrom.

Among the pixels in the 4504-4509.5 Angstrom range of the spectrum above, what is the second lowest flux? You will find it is 14.46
